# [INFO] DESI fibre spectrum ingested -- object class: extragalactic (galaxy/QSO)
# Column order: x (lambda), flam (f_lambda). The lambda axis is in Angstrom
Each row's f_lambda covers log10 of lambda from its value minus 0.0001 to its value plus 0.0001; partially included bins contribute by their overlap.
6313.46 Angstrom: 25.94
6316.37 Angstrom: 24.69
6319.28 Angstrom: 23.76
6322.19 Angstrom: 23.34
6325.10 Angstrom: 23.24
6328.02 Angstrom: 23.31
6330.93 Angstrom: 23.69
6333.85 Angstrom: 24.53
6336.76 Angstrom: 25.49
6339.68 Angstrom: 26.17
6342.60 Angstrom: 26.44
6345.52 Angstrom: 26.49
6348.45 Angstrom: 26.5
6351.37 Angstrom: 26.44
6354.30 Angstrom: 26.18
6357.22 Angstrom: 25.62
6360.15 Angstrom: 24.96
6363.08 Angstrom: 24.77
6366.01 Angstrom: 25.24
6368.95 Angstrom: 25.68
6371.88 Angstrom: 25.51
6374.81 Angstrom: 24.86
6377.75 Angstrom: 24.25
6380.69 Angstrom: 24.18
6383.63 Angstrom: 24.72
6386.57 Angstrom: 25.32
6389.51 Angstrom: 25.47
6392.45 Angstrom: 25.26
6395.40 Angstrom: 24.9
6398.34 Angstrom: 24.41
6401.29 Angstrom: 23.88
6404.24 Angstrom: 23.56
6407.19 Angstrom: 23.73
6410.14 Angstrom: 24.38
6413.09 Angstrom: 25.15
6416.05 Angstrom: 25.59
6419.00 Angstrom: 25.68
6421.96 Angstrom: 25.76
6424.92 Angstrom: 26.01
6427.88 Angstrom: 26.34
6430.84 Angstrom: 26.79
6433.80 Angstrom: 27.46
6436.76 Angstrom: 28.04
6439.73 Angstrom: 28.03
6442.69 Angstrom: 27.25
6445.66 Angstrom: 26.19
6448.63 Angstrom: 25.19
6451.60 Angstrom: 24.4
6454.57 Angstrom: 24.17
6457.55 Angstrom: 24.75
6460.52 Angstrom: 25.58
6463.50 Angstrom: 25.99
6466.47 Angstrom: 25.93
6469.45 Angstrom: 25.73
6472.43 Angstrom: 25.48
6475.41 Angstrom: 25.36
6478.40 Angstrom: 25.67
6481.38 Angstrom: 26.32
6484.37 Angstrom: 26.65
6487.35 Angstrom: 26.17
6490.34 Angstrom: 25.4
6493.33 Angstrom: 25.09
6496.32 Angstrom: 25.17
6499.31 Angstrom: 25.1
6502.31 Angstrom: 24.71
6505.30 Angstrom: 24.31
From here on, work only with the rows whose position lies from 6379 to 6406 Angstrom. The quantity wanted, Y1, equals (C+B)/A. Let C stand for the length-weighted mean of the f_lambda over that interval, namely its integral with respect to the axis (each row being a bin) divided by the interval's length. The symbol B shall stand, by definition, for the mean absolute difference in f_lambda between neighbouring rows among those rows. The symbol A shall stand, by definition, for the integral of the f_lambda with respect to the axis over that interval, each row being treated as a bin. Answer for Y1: 0.0376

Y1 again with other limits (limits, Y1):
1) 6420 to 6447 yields 0.0377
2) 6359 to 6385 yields 0.0391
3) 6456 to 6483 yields 0.0375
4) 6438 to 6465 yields 0.0381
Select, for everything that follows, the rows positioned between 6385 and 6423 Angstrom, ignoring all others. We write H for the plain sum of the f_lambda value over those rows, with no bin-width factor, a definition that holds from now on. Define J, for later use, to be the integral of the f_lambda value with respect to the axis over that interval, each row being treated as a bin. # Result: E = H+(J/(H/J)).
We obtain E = 3082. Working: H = 323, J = 944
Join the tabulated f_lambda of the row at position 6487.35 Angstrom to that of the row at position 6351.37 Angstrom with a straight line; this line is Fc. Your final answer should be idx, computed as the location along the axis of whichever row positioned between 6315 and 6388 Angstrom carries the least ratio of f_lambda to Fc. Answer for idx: 6325.10 Angstrom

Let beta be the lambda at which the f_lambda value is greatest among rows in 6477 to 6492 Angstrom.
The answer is 6484.37 Angstrom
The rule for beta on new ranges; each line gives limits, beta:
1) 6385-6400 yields 6389.51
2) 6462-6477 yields 6463.50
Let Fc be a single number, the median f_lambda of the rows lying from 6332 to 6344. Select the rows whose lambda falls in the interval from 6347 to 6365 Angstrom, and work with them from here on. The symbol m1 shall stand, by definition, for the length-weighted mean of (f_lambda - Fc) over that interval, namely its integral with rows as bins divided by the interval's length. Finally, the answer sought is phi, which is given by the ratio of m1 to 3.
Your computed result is -0.03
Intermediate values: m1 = -0.1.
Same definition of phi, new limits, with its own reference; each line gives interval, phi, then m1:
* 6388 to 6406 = -0.42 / -1.3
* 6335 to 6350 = 0.12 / 0.4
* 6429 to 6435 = 0.41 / 1.2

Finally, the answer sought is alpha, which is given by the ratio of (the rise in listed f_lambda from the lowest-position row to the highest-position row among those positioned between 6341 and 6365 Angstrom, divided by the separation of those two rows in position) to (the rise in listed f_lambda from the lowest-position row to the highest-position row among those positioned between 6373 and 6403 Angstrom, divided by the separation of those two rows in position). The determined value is 2.2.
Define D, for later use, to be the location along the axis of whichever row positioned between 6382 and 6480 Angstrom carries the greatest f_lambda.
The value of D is 6436.76 Angstrom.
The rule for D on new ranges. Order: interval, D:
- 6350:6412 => 6351.37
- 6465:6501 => 6484.37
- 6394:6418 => 6416.05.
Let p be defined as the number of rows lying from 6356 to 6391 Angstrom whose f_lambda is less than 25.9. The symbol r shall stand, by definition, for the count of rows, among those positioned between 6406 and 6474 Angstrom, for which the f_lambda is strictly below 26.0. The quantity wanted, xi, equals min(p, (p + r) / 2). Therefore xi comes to 12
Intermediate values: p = 12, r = 15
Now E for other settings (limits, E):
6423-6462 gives 3401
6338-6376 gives 3197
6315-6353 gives 3095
